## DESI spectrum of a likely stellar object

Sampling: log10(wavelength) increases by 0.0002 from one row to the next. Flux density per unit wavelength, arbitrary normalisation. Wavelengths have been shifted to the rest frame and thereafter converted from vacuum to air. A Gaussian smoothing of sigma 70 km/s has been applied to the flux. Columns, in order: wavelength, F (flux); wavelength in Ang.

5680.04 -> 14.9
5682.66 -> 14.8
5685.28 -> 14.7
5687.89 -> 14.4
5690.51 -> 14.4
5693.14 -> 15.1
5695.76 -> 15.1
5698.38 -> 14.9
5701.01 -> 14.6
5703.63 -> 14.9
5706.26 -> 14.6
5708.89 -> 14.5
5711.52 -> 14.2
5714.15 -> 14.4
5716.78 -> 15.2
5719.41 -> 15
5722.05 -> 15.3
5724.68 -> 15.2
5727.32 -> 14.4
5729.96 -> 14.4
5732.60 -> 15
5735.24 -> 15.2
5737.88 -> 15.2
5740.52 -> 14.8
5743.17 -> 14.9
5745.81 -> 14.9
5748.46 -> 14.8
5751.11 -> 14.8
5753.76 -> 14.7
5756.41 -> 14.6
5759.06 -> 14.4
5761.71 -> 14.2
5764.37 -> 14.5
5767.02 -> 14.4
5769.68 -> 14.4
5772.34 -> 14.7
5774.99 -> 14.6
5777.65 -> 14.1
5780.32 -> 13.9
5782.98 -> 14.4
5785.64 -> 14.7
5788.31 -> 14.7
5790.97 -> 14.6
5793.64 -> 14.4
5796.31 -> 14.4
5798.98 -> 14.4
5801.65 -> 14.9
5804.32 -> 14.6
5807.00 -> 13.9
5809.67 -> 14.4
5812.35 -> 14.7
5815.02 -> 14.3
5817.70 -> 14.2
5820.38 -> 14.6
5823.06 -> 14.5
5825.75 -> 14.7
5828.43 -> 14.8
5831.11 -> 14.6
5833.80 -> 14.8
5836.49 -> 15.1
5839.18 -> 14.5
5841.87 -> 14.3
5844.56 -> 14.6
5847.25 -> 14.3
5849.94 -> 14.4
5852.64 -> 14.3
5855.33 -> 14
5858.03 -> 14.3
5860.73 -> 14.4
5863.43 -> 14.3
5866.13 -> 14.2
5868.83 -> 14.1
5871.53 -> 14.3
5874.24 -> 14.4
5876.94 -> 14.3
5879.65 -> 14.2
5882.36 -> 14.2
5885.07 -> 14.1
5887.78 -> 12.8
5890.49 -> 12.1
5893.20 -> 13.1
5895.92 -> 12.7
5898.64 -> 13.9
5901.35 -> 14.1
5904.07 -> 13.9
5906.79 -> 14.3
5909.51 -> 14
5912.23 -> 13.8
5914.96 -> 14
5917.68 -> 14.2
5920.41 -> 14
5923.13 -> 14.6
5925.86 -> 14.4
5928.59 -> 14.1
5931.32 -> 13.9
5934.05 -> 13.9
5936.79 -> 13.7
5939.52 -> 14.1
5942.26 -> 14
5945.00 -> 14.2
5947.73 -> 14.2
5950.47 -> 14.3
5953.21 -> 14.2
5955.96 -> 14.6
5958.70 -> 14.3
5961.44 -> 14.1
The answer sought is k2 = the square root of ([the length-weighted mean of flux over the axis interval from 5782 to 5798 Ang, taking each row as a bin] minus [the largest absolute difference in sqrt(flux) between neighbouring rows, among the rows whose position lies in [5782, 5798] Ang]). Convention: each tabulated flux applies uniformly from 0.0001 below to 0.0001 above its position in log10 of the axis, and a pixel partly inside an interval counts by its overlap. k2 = 3.81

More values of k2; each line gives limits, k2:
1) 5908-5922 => 3.74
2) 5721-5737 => 3.85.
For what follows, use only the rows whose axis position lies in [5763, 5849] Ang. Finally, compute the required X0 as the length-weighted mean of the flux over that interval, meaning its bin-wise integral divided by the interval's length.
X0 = 14.5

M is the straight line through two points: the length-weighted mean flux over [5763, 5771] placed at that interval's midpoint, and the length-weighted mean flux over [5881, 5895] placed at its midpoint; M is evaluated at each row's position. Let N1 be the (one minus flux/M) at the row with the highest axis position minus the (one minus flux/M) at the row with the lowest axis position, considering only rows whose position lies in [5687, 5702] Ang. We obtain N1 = -0.021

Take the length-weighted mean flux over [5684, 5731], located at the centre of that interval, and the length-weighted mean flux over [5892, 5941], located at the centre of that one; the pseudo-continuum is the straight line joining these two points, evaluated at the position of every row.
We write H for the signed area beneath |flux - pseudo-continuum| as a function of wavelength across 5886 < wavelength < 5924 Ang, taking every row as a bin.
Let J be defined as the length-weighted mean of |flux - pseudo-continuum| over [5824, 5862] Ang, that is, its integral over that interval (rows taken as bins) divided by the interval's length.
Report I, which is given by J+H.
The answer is 20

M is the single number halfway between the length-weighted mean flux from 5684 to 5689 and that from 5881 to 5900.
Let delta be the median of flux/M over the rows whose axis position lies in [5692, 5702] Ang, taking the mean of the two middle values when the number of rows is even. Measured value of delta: 1.08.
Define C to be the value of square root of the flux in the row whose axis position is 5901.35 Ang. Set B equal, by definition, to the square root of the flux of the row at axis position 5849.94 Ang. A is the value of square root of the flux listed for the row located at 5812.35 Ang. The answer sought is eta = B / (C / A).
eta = 3.87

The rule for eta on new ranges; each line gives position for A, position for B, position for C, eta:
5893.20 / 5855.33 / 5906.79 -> 3.58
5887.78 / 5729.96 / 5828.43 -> 3.53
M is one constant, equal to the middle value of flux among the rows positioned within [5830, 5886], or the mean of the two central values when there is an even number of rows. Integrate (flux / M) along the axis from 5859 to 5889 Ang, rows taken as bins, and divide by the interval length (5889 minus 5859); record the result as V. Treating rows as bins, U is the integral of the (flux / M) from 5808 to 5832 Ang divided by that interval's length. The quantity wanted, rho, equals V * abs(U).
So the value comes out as 1.00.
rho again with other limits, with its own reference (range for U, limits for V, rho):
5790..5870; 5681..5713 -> 1.04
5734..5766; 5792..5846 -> 1.05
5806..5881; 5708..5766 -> 1.04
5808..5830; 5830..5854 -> 1.03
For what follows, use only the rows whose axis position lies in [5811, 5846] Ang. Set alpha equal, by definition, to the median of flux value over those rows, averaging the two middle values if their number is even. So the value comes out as 14.6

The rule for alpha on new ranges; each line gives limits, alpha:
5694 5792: 14.7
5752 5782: 14.4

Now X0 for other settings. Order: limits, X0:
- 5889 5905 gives 13.3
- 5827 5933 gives 14.1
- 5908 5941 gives 14.1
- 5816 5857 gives 14.5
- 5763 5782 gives 14.4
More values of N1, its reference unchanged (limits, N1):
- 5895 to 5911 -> -0.110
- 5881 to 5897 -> 0.103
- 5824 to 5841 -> 0.004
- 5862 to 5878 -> -0.010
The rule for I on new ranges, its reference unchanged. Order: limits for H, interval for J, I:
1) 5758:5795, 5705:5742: 8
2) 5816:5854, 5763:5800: 12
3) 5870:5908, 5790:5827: 19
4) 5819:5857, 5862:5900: 13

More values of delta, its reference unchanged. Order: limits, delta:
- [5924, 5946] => 1.01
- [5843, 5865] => 1.03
